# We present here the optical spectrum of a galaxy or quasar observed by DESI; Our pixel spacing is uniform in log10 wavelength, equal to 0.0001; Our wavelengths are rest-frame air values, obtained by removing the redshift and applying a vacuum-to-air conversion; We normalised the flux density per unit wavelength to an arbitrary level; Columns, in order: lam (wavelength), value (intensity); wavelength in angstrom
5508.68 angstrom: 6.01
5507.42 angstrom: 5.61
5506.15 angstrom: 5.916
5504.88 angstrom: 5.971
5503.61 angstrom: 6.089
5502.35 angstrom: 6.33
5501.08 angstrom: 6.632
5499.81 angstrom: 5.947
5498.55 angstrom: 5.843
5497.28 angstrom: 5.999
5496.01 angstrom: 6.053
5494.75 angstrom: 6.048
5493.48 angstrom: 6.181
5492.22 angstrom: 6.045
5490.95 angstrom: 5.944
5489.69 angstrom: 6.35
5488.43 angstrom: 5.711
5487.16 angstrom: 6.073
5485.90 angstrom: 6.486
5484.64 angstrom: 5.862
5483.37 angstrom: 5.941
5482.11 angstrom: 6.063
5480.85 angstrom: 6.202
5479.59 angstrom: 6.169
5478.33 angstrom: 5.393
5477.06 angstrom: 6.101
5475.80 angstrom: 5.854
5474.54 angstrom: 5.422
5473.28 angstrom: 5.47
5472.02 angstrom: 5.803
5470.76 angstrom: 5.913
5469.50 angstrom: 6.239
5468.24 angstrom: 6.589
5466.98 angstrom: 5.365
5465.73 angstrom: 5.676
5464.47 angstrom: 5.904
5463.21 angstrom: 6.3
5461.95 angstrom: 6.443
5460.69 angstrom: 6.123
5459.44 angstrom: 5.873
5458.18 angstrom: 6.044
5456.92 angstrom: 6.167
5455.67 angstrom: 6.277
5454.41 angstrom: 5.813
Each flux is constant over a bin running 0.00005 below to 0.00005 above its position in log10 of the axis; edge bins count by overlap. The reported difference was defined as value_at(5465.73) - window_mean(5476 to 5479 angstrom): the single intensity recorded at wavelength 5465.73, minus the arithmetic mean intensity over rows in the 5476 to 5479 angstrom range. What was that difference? -0.1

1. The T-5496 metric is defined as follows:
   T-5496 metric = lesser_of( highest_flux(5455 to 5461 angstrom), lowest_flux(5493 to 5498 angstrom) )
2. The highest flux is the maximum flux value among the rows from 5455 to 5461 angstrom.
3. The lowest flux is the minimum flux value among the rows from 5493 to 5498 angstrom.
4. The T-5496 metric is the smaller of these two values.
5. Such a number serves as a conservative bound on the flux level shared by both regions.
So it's 5.999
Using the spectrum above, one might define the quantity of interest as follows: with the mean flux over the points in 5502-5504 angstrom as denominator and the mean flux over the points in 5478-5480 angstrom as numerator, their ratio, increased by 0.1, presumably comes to 1.03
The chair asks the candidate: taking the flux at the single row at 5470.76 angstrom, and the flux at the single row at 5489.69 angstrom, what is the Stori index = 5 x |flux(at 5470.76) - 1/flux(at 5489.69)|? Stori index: 28.8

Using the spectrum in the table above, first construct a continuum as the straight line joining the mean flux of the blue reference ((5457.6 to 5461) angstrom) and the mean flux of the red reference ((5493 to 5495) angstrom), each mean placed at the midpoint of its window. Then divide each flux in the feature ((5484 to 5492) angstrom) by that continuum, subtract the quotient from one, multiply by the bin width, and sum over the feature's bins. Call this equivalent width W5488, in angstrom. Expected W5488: 0.03 angstrom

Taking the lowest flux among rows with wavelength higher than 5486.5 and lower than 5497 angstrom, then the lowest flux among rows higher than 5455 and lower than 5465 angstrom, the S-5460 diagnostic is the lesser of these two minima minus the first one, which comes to 0.00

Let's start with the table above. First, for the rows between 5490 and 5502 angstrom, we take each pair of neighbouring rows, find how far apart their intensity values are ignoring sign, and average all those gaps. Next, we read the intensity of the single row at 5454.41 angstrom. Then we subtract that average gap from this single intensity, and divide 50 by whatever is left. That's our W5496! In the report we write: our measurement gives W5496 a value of 8.86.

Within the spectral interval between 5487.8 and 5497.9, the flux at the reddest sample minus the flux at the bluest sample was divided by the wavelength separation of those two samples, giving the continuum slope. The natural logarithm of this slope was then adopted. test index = -3.4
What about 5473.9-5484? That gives -2.8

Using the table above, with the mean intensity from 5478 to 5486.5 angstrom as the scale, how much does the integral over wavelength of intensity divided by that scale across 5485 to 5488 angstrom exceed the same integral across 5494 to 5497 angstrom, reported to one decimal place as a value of 0.1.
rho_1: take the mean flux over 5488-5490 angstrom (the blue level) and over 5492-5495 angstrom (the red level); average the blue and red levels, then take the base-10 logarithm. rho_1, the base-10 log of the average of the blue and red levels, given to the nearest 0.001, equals 0.783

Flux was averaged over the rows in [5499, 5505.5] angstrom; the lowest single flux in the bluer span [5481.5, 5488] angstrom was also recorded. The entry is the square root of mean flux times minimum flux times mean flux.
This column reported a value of 15.0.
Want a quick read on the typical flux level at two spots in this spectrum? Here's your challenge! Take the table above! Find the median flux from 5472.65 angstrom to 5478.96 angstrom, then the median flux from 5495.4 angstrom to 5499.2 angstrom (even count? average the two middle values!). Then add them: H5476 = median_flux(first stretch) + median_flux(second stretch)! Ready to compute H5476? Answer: 11.47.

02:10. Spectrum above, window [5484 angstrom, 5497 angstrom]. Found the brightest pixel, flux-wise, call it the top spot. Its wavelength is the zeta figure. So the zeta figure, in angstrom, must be 5485.90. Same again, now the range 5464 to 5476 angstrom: 5468.24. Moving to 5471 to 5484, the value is 5480.85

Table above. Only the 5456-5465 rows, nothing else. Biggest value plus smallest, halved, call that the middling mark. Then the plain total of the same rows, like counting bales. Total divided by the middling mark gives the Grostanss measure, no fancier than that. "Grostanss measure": 7.0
